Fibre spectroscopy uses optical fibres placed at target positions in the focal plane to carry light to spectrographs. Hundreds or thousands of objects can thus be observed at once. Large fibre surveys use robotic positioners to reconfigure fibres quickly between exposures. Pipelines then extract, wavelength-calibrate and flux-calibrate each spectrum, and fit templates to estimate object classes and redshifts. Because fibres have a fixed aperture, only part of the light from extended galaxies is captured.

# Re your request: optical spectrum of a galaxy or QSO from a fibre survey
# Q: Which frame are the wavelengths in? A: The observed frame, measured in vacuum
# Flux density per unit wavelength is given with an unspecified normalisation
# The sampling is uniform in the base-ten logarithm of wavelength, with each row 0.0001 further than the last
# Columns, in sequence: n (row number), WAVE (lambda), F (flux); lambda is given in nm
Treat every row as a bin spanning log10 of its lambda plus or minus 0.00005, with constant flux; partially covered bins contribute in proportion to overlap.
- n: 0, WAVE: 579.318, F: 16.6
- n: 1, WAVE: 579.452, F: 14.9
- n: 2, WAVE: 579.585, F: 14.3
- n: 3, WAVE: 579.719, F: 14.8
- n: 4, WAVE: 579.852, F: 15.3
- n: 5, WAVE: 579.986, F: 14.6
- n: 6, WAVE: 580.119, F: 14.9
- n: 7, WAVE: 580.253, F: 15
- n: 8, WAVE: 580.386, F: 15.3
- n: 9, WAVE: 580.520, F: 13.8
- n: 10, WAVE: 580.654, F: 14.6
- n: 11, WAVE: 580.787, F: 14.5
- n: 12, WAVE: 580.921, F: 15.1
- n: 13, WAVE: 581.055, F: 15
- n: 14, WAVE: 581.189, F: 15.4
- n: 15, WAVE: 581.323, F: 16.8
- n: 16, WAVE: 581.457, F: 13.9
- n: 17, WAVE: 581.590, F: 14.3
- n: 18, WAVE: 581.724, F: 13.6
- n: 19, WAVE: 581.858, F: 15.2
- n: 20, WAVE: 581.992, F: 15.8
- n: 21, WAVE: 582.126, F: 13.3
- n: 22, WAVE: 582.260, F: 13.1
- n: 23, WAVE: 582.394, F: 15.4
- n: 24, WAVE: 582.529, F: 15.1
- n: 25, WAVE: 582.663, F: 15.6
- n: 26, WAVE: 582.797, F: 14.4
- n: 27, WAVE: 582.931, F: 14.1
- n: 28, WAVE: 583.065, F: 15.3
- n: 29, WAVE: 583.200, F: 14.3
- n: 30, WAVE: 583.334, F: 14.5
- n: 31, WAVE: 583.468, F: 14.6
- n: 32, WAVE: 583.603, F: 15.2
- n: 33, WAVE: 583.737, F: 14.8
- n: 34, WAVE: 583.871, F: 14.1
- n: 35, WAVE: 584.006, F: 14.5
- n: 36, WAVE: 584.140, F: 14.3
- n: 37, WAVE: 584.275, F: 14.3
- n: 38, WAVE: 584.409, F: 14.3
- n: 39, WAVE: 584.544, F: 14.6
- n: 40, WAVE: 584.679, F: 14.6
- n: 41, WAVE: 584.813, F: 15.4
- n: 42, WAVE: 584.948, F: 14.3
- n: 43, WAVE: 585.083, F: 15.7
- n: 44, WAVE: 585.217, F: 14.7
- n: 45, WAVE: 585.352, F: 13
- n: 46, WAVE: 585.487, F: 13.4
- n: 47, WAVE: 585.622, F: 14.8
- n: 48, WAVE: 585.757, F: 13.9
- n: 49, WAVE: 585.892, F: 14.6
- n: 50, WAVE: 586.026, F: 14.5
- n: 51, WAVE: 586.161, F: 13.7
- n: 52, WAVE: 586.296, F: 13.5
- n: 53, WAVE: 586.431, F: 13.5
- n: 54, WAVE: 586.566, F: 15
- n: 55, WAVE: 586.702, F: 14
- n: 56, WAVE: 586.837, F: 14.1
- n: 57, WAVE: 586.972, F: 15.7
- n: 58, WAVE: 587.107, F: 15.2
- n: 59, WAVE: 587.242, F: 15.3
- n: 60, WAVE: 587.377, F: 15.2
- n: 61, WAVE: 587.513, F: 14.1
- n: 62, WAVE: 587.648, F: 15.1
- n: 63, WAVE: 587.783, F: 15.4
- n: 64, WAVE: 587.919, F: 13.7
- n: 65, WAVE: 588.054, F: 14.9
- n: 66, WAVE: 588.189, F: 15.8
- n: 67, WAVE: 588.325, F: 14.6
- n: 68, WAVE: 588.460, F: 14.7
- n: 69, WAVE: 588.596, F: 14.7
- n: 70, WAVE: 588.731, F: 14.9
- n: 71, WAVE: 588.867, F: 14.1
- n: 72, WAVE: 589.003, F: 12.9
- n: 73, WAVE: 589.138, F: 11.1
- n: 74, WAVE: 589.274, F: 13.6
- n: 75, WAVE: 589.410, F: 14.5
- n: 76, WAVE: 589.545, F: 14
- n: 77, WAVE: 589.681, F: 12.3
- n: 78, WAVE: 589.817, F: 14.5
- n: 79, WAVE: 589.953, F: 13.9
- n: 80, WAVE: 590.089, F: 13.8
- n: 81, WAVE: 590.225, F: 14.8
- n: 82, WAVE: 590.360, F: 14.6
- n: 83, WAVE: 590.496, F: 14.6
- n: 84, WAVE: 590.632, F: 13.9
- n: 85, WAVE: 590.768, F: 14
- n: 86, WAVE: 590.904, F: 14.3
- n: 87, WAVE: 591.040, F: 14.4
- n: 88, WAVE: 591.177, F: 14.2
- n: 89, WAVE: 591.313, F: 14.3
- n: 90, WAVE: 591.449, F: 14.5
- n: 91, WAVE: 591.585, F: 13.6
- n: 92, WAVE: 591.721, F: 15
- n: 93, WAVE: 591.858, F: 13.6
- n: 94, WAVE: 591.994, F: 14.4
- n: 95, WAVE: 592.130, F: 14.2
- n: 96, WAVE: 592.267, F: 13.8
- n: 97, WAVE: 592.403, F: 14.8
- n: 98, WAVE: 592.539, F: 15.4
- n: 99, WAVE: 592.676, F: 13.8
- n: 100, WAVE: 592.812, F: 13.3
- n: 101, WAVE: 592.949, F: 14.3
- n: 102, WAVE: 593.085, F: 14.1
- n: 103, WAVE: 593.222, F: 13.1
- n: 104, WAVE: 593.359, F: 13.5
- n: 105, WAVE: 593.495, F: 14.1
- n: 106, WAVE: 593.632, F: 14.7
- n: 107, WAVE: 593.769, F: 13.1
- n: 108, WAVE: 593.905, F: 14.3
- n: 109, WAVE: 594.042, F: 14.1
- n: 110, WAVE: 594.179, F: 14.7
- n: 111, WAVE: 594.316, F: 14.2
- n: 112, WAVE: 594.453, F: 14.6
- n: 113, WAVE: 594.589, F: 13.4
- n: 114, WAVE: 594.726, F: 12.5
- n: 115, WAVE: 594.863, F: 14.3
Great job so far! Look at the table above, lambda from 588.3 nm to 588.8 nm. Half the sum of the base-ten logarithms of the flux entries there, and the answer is 2.34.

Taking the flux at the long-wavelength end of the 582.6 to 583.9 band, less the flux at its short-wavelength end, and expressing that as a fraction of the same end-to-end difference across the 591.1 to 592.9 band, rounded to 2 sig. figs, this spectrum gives 1.7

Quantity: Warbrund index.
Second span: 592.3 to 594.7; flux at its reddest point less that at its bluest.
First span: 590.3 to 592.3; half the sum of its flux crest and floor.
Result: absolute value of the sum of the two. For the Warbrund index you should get 12.9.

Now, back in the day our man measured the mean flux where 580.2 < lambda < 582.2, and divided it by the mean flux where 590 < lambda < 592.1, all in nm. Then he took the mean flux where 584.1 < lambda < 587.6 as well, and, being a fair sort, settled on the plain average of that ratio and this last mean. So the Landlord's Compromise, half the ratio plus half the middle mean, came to 7.74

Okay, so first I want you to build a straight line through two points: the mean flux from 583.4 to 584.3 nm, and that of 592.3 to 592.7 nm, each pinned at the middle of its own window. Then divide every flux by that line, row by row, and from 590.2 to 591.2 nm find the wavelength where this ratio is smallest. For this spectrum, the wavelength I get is 590.632 nm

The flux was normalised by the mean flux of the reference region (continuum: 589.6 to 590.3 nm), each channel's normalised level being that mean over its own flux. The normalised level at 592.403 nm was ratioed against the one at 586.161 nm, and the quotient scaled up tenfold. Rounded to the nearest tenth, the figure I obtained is 9.3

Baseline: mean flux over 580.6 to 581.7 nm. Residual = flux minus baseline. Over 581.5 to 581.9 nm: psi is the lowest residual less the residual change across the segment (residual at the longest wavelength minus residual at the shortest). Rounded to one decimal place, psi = -2.2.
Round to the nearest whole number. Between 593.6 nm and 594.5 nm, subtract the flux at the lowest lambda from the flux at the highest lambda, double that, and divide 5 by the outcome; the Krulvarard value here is -25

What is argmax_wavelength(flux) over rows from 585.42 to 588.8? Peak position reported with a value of 588.189 nm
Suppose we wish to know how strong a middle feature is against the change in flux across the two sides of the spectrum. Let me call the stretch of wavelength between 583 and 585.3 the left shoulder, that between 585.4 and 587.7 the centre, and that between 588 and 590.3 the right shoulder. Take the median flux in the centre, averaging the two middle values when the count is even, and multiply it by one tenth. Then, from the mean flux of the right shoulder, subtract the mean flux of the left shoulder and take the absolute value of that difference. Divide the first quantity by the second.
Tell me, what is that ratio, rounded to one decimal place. 2.4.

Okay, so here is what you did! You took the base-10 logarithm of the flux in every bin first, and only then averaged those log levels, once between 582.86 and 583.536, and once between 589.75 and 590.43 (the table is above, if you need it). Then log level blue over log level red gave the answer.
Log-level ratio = 1.01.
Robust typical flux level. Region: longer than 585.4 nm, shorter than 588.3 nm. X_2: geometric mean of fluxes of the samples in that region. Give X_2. 14.5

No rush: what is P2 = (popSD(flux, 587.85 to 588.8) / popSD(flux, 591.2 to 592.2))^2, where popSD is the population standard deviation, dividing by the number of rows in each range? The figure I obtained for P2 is 1.5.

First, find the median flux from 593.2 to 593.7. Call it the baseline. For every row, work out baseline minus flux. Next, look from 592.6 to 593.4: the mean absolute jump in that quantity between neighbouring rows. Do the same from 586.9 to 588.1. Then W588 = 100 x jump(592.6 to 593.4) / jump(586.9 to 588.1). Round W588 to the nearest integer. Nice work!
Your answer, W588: 83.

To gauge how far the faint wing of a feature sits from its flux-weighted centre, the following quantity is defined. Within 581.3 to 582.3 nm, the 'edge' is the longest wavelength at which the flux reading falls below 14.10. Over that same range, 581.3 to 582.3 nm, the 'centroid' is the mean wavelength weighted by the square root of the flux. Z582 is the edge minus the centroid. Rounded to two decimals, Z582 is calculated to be 0.48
